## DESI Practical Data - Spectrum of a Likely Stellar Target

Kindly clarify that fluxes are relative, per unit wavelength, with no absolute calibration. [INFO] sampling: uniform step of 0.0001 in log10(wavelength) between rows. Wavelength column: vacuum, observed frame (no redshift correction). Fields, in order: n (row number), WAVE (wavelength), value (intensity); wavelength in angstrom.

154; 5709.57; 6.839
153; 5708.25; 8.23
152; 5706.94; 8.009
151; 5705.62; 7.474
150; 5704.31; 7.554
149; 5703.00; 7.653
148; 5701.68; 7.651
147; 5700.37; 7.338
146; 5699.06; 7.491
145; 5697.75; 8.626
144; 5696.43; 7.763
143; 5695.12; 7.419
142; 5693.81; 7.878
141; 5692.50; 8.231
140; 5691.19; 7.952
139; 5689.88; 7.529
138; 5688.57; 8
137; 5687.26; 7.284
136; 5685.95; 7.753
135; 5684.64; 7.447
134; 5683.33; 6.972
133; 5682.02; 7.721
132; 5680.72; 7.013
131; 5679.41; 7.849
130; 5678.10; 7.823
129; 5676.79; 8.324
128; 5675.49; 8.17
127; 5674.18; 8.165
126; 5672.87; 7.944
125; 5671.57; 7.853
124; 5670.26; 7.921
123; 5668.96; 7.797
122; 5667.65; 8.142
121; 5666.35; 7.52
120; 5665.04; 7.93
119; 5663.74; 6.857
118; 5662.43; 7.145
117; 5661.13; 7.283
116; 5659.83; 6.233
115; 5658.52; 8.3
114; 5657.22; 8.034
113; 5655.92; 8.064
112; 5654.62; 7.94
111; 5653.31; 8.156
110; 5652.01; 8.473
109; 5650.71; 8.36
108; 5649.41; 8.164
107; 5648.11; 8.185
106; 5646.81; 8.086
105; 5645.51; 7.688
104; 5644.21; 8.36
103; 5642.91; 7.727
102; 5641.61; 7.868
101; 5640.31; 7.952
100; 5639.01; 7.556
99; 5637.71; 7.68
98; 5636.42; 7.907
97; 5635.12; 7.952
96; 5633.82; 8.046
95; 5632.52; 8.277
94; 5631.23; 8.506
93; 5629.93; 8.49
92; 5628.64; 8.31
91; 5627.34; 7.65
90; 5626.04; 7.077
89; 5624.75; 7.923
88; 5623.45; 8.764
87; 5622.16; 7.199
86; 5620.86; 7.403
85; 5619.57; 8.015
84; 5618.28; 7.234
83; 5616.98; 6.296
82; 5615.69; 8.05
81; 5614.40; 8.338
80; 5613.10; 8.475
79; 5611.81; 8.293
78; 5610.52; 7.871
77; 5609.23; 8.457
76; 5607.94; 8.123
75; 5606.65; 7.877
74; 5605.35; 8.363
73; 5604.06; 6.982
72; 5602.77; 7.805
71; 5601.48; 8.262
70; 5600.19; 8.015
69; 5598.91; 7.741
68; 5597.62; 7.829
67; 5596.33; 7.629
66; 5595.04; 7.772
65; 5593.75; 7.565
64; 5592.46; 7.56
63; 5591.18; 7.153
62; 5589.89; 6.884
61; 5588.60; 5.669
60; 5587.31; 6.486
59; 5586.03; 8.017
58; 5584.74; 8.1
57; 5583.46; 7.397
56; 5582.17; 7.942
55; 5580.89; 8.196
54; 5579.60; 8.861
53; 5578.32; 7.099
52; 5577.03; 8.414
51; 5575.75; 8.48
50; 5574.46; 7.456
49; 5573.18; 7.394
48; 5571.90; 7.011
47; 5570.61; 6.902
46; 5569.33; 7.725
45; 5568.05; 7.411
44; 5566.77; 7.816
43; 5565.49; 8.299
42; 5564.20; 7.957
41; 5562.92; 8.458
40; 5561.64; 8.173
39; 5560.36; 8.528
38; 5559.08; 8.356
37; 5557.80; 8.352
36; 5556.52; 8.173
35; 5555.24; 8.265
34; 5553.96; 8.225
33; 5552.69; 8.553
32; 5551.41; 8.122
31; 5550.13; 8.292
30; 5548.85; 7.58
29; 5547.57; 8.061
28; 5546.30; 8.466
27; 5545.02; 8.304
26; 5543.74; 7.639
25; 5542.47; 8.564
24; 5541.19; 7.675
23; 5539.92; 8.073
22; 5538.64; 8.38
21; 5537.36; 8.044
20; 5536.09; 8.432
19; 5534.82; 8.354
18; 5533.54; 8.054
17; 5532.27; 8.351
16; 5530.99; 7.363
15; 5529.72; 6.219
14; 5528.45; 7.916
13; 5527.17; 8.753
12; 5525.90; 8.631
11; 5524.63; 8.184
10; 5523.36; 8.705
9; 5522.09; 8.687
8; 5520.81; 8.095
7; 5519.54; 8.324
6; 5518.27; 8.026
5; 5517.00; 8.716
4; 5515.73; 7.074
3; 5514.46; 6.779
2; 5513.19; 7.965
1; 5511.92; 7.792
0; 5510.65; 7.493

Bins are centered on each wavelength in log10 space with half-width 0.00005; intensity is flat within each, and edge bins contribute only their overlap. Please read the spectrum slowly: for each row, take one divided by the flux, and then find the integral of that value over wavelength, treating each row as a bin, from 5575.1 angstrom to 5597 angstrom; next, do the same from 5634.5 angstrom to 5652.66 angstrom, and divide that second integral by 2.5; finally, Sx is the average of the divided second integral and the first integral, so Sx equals 1.9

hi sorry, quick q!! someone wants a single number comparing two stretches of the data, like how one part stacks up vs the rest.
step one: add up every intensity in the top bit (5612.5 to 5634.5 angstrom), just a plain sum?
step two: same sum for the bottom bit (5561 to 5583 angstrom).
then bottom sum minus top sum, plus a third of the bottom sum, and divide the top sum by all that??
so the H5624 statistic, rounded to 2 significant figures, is 3.0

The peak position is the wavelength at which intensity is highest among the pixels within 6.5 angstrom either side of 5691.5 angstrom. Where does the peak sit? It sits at 5697.75 angstrom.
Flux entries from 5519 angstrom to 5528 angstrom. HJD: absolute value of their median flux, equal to 8.6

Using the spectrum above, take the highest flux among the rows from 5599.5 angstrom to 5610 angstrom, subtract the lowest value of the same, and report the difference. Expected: 1.5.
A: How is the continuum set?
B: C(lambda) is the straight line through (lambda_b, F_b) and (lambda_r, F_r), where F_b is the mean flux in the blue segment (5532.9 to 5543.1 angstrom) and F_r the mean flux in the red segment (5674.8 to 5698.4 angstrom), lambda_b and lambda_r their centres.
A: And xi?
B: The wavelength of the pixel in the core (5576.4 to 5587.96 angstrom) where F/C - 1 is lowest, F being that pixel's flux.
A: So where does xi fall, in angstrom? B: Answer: 5587.31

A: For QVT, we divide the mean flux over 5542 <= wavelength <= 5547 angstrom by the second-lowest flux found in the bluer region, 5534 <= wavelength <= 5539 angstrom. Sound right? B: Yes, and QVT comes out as 0.99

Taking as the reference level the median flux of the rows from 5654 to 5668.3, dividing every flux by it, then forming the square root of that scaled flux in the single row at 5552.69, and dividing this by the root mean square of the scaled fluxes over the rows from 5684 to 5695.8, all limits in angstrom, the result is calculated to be 1.07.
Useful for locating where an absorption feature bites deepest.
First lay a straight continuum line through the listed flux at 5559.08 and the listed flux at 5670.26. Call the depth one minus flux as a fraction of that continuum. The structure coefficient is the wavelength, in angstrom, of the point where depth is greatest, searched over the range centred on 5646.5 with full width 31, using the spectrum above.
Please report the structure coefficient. 5659.83 angstrom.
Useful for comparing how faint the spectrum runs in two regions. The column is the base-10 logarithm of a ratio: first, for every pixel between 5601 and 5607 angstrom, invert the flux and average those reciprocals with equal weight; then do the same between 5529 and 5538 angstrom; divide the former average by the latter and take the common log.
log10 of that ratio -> -0.004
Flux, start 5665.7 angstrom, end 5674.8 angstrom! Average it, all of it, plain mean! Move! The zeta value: 7.9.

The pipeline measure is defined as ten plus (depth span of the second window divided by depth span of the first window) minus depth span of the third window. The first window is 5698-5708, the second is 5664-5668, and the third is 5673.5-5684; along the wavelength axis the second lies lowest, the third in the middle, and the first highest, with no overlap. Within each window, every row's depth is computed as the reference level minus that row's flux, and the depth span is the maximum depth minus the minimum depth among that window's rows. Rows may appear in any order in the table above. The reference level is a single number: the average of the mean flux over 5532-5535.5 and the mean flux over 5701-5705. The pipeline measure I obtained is 9.6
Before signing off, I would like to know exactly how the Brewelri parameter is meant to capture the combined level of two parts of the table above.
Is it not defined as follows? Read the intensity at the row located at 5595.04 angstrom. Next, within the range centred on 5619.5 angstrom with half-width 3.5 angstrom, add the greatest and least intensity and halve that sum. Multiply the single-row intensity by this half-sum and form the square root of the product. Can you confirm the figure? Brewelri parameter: 7.5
